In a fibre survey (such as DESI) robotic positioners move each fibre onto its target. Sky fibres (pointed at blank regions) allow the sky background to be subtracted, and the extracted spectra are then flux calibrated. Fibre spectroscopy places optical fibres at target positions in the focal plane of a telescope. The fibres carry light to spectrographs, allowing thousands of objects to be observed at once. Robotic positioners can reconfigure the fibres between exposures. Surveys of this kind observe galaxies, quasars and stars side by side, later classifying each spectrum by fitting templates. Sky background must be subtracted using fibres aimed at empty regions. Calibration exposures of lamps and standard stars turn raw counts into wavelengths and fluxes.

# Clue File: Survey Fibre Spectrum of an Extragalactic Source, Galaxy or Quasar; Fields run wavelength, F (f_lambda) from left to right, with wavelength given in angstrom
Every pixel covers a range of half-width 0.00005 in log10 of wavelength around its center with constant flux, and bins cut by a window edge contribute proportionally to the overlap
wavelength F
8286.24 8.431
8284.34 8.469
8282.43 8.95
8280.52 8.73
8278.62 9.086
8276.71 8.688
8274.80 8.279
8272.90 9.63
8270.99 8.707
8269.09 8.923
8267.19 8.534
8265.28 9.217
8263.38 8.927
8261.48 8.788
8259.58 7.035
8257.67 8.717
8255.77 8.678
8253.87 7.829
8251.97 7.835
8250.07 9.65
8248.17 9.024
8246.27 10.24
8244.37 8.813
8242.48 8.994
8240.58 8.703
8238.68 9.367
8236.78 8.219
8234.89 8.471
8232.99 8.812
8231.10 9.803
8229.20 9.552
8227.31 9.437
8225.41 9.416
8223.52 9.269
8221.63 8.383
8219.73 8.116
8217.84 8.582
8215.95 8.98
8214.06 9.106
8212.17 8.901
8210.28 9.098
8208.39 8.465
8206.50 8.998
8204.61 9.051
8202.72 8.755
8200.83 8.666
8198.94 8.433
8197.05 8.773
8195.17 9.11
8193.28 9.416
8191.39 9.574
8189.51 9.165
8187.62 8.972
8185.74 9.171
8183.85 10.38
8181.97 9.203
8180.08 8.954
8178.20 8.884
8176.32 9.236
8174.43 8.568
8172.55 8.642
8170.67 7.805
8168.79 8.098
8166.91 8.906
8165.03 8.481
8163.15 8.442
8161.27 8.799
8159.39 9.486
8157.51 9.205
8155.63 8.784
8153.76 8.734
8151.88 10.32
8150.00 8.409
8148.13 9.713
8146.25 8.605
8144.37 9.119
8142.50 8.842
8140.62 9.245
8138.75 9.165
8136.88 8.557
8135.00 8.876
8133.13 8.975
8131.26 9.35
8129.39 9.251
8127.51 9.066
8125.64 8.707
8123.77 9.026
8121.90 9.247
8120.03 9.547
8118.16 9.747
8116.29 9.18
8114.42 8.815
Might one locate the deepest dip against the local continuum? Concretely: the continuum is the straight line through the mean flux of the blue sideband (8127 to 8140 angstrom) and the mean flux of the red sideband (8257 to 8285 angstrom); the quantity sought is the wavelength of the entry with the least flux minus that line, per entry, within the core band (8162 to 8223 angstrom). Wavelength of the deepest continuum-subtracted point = 8170.67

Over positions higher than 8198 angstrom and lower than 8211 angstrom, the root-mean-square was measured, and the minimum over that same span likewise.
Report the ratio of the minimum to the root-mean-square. 0.960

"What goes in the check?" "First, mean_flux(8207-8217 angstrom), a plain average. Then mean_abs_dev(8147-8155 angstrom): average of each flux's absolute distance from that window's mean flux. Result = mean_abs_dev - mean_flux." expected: -8.19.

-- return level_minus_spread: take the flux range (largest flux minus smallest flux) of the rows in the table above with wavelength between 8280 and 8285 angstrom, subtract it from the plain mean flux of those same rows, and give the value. 8.24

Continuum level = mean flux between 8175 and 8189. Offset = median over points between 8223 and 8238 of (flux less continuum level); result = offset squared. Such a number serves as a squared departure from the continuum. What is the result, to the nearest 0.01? 0.01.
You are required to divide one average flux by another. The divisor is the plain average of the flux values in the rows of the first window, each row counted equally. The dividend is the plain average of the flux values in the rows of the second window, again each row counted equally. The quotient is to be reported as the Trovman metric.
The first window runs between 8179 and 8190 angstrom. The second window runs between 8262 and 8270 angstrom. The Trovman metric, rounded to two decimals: 0.96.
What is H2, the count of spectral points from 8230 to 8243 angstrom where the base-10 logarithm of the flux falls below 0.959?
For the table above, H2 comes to 5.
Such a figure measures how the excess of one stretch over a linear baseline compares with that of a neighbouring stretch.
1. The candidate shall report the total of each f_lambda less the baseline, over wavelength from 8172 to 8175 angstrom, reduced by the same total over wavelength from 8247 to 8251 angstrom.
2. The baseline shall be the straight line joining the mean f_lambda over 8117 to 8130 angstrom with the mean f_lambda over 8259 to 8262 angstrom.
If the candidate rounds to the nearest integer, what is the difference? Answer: -3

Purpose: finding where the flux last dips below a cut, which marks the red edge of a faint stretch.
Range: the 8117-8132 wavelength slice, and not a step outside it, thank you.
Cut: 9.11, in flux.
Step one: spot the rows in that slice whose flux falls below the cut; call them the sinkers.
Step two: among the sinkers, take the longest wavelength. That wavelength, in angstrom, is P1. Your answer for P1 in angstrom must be 8127.51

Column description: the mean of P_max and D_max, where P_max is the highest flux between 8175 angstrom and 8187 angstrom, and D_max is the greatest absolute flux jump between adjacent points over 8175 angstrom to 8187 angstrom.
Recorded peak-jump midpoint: 5.79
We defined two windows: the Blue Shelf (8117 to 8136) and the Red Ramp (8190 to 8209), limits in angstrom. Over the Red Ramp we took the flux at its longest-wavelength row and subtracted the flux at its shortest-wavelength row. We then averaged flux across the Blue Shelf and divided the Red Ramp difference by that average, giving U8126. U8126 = -0.12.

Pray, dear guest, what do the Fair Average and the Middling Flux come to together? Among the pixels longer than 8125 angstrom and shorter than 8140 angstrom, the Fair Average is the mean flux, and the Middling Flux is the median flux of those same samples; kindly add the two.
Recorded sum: 18.0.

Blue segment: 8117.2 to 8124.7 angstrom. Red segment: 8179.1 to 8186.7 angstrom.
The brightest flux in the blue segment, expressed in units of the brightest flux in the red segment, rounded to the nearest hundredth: 0.94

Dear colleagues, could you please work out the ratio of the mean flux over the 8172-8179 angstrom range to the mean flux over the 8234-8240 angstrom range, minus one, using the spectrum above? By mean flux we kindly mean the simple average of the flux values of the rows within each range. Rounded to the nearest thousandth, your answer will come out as 0.017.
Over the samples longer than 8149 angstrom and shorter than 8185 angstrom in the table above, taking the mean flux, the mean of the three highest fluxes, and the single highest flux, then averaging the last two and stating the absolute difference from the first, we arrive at 1.31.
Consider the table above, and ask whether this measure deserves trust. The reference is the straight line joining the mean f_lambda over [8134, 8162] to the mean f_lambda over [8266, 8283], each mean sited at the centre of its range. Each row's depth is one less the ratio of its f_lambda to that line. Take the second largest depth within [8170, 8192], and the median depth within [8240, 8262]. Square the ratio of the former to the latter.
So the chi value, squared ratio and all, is 15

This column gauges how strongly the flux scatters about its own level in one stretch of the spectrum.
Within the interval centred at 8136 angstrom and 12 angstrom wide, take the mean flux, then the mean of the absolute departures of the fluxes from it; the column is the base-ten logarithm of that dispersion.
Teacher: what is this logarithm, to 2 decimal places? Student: -0.65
